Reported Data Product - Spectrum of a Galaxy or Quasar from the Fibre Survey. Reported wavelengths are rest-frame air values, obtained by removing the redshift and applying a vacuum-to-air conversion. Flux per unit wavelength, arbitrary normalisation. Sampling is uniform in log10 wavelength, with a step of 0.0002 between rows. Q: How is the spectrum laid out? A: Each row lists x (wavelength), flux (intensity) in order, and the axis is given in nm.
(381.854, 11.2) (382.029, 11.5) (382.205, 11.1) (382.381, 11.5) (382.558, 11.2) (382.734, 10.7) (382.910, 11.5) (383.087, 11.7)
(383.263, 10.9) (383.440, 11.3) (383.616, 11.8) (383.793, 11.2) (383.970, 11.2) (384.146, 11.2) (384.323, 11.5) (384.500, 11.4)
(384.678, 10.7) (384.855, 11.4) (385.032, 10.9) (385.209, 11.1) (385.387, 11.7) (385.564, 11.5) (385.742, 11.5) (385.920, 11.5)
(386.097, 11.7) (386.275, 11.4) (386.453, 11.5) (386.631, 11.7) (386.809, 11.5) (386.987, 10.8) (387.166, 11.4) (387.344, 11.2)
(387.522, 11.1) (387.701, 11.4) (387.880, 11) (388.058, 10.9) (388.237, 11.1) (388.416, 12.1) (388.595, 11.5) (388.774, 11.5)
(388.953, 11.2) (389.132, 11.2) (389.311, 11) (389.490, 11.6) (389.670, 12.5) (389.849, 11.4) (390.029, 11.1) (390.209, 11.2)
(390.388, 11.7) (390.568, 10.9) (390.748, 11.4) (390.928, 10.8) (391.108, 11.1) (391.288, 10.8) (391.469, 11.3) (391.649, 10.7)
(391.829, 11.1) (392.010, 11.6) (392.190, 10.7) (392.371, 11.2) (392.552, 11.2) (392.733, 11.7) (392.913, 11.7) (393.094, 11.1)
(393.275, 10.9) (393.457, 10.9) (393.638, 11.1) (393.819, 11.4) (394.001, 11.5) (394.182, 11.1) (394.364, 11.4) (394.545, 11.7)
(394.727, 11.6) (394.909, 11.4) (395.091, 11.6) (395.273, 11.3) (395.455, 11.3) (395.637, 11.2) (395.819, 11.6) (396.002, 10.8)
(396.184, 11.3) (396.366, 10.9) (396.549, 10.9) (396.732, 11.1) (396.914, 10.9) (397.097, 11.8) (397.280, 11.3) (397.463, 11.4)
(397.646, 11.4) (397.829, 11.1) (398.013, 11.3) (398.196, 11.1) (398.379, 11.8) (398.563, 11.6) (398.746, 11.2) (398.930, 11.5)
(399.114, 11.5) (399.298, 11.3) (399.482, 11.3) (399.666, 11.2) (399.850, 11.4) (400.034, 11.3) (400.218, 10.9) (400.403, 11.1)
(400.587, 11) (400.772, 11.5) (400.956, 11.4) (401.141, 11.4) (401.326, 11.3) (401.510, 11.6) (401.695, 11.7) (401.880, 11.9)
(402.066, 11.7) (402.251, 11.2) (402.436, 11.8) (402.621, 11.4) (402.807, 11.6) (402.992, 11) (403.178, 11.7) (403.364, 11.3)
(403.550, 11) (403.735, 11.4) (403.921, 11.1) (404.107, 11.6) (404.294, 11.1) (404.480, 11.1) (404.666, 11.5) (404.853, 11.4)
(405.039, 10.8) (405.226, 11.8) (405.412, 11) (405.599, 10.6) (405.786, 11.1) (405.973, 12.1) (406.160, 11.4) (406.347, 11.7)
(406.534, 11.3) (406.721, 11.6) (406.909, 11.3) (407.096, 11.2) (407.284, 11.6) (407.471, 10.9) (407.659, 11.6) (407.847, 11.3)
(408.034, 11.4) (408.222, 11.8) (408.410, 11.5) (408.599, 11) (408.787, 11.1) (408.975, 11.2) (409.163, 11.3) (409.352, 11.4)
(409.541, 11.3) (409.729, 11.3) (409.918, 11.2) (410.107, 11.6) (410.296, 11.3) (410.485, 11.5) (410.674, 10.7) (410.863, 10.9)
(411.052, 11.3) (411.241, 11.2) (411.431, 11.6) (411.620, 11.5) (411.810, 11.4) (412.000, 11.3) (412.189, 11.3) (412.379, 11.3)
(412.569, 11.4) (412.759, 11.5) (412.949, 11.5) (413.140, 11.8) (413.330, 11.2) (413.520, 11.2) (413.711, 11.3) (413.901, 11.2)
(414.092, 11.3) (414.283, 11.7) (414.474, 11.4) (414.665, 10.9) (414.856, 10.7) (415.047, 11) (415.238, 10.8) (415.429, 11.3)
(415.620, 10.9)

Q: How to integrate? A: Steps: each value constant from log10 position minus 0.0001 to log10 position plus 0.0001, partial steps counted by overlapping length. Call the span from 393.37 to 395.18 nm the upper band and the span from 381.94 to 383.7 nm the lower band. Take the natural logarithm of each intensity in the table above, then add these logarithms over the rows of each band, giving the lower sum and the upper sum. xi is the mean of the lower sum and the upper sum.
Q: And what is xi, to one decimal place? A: 24.3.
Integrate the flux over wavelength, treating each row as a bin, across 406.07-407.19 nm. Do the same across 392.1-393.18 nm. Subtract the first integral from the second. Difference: -1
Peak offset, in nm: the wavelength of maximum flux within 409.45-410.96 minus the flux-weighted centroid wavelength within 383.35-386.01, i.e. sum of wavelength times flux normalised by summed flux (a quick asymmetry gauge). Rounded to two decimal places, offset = 25.43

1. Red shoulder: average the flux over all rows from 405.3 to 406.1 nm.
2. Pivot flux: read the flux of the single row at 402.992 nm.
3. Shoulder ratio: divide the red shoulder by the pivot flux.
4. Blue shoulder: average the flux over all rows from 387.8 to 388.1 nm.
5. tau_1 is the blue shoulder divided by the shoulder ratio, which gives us 10.8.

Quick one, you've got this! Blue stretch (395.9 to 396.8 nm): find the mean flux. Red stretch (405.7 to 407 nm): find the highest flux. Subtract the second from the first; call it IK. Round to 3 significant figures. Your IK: -1.10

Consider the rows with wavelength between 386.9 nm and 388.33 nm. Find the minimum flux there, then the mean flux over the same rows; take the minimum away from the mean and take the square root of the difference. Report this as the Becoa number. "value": 0.56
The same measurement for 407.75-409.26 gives 0.57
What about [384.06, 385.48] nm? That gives 0.73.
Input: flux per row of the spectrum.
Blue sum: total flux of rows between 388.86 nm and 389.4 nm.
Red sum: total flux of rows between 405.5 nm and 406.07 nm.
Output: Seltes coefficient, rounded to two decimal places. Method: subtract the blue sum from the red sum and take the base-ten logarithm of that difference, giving -0.40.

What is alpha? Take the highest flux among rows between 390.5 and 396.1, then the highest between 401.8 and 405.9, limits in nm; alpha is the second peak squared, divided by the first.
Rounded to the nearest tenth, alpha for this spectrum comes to 12.1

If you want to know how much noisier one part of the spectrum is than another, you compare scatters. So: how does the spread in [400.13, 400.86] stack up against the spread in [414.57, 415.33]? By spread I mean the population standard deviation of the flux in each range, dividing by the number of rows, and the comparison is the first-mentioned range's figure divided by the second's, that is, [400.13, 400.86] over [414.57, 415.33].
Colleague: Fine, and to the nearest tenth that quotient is 2.0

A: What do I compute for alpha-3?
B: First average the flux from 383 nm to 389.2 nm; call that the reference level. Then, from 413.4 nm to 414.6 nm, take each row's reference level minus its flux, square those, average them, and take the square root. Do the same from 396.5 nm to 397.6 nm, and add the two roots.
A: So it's 0.50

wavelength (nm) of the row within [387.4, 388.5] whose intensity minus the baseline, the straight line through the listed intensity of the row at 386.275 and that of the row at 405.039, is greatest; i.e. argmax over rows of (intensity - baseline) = 388.416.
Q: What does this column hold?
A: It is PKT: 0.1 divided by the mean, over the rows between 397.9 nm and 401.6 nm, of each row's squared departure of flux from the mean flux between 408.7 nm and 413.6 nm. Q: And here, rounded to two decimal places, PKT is 2.20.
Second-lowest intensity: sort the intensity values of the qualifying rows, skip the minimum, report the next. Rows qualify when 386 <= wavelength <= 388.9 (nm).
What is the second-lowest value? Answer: 10.9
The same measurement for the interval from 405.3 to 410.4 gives 10.9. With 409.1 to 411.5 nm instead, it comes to 10.9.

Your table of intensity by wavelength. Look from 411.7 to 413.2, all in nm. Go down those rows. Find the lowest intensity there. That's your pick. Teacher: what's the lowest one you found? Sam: 11.3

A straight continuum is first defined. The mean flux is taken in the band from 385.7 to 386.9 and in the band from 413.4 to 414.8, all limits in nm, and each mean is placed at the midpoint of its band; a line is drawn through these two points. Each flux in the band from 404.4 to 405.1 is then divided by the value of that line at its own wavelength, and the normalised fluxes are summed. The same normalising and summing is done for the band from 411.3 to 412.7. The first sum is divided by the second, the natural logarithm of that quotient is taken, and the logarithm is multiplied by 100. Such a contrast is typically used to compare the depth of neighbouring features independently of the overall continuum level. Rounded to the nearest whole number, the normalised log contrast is -58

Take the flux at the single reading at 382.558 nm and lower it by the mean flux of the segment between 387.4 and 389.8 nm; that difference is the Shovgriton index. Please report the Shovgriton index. -0.19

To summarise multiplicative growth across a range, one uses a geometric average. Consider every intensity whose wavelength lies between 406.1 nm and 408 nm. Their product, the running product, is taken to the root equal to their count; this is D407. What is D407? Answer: 11.4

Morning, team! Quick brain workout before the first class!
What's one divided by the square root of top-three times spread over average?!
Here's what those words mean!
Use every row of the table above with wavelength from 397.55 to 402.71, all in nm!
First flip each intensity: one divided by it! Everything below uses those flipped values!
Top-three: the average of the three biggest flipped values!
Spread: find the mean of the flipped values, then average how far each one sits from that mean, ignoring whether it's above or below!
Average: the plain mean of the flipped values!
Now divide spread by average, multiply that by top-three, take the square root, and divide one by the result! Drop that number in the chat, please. 25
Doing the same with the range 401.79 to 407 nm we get 21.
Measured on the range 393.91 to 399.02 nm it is 24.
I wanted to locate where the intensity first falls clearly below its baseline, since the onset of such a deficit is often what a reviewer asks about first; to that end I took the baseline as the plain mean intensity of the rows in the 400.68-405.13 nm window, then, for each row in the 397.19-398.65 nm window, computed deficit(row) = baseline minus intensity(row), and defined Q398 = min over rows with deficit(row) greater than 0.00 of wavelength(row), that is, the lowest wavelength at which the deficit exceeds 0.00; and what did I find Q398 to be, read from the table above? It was 397.280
